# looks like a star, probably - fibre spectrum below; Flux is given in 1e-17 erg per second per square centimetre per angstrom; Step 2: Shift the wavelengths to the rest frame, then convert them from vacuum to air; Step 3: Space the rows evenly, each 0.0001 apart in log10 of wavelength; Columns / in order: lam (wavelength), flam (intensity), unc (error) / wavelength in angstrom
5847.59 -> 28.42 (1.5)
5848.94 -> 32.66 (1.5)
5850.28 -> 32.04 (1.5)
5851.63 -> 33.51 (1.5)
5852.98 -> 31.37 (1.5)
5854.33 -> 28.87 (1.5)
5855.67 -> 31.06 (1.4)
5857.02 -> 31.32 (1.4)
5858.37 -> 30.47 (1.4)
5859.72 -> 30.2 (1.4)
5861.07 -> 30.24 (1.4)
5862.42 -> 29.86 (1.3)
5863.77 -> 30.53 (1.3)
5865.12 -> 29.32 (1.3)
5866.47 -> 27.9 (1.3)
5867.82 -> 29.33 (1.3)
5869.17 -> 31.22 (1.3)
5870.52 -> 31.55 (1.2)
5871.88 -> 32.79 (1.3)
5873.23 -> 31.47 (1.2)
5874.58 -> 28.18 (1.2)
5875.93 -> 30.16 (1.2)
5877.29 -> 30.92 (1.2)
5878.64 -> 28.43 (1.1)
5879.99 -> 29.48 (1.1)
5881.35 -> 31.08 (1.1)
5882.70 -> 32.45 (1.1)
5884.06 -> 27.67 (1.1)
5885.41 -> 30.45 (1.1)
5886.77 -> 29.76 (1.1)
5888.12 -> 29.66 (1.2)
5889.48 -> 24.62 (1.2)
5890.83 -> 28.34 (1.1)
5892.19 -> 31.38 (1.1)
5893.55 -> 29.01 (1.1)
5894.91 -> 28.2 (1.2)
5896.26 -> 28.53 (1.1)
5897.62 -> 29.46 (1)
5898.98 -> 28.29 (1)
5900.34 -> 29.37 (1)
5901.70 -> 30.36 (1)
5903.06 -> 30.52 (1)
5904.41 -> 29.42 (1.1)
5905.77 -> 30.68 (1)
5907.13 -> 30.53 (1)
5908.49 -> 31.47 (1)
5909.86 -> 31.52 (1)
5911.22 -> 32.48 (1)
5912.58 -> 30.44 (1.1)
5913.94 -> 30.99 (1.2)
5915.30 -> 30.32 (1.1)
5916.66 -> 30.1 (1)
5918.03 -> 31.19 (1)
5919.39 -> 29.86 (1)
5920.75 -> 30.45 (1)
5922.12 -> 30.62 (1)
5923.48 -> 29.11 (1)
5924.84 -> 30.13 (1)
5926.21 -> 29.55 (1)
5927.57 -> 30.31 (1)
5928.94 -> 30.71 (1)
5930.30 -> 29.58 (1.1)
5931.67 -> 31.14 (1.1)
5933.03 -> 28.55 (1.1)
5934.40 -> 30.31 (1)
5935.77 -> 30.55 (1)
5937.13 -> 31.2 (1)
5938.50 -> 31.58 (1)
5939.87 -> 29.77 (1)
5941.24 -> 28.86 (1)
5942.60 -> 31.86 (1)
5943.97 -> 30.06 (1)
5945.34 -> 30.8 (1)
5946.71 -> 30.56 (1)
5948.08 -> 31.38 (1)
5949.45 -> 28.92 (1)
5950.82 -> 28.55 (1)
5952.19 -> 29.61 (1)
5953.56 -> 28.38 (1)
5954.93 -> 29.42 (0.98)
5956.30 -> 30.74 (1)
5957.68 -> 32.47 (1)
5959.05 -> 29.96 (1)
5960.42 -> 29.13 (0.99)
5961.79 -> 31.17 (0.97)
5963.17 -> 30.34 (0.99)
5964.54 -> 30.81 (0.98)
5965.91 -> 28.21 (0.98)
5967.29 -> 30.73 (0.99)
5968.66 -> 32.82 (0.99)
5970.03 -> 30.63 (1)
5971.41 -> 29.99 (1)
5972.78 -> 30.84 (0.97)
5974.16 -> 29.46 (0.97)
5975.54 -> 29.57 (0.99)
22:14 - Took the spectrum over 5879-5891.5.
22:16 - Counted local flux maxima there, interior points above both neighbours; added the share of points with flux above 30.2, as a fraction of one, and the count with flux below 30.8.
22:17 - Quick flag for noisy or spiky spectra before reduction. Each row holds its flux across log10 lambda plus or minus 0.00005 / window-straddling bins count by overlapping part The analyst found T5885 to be 9.3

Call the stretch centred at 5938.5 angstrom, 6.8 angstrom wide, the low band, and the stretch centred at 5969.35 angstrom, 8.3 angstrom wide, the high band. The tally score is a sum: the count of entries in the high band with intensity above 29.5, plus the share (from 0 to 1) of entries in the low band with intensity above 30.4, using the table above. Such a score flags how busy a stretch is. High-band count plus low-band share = 5.6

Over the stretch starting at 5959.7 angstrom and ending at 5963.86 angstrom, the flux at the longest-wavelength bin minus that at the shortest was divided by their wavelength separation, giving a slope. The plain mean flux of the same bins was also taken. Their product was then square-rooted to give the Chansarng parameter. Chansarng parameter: 3.6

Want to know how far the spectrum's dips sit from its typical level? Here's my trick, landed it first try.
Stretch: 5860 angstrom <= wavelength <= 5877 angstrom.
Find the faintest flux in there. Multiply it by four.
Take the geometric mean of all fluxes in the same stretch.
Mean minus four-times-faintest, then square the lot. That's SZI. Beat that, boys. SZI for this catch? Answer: 6629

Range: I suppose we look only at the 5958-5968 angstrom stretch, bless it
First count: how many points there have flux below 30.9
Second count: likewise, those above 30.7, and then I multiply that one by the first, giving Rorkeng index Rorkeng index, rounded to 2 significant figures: 18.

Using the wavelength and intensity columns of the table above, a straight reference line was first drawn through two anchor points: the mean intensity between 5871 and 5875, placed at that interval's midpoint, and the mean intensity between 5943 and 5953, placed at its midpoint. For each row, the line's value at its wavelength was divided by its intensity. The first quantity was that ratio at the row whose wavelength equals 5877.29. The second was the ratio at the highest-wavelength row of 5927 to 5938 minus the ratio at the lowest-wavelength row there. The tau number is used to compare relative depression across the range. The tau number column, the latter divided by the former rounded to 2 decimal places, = -0.03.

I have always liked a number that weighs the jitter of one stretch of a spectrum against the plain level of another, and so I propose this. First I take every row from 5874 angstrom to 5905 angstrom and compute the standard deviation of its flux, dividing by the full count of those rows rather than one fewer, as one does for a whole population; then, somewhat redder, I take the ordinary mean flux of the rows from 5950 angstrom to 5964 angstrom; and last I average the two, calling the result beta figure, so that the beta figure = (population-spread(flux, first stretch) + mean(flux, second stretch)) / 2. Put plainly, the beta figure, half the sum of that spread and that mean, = 15.8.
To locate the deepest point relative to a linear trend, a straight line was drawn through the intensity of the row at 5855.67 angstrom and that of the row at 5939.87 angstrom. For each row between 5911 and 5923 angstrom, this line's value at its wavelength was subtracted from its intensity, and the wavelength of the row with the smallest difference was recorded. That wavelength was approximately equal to 5919.39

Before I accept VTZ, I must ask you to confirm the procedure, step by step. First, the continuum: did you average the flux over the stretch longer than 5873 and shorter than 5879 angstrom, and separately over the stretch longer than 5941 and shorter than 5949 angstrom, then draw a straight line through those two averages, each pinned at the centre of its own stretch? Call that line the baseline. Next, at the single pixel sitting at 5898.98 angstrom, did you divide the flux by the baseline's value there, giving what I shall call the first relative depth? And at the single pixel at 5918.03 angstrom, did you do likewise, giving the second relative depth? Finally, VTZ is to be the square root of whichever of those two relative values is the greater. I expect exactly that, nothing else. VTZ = 1.01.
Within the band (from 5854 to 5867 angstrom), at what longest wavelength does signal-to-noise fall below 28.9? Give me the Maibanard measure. 5866.47 angstrom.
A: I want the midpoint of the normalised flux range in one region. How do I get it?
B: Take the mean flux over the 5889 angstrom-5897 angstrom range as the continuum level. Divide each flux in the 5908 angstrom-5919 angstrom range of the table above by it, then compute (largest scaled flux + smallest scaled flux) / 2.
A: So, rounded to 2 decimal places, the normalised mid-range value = 1.10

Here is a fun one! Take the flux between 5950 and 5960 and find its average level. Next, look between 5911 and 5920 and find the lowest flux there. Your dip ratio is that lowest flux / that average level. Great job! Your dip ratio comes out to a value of 1.00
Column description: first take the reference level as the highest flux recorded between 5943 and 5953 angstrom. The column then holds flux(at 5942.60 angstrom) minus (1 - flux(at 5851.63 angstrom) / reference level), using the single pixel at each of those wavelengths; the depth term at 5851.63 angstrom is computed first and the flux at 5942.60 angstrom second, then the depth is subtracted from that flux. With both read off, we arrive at 31.9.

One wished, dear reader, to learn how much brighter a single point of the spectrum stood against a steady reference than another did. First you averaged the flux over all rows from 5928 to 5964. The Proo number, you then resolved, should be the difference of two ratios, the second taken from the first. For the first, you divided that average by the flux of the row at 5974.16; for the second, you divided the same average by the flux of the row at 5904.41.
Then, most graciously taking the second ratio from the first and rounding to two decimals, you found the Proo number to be 0.00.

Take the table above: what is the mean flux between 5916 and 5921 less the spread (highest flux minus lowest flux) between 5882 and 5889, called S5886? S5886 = 25.6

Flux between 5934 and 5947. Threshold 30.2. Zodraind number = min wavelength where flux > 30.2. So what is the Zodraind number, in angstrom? 5934.40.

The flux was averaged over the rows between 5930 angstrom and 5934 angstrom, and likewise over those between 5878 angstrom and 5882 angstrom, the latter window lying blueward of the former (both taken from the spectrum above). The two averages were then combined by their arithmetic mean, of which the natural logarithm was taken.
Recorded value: 3.39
